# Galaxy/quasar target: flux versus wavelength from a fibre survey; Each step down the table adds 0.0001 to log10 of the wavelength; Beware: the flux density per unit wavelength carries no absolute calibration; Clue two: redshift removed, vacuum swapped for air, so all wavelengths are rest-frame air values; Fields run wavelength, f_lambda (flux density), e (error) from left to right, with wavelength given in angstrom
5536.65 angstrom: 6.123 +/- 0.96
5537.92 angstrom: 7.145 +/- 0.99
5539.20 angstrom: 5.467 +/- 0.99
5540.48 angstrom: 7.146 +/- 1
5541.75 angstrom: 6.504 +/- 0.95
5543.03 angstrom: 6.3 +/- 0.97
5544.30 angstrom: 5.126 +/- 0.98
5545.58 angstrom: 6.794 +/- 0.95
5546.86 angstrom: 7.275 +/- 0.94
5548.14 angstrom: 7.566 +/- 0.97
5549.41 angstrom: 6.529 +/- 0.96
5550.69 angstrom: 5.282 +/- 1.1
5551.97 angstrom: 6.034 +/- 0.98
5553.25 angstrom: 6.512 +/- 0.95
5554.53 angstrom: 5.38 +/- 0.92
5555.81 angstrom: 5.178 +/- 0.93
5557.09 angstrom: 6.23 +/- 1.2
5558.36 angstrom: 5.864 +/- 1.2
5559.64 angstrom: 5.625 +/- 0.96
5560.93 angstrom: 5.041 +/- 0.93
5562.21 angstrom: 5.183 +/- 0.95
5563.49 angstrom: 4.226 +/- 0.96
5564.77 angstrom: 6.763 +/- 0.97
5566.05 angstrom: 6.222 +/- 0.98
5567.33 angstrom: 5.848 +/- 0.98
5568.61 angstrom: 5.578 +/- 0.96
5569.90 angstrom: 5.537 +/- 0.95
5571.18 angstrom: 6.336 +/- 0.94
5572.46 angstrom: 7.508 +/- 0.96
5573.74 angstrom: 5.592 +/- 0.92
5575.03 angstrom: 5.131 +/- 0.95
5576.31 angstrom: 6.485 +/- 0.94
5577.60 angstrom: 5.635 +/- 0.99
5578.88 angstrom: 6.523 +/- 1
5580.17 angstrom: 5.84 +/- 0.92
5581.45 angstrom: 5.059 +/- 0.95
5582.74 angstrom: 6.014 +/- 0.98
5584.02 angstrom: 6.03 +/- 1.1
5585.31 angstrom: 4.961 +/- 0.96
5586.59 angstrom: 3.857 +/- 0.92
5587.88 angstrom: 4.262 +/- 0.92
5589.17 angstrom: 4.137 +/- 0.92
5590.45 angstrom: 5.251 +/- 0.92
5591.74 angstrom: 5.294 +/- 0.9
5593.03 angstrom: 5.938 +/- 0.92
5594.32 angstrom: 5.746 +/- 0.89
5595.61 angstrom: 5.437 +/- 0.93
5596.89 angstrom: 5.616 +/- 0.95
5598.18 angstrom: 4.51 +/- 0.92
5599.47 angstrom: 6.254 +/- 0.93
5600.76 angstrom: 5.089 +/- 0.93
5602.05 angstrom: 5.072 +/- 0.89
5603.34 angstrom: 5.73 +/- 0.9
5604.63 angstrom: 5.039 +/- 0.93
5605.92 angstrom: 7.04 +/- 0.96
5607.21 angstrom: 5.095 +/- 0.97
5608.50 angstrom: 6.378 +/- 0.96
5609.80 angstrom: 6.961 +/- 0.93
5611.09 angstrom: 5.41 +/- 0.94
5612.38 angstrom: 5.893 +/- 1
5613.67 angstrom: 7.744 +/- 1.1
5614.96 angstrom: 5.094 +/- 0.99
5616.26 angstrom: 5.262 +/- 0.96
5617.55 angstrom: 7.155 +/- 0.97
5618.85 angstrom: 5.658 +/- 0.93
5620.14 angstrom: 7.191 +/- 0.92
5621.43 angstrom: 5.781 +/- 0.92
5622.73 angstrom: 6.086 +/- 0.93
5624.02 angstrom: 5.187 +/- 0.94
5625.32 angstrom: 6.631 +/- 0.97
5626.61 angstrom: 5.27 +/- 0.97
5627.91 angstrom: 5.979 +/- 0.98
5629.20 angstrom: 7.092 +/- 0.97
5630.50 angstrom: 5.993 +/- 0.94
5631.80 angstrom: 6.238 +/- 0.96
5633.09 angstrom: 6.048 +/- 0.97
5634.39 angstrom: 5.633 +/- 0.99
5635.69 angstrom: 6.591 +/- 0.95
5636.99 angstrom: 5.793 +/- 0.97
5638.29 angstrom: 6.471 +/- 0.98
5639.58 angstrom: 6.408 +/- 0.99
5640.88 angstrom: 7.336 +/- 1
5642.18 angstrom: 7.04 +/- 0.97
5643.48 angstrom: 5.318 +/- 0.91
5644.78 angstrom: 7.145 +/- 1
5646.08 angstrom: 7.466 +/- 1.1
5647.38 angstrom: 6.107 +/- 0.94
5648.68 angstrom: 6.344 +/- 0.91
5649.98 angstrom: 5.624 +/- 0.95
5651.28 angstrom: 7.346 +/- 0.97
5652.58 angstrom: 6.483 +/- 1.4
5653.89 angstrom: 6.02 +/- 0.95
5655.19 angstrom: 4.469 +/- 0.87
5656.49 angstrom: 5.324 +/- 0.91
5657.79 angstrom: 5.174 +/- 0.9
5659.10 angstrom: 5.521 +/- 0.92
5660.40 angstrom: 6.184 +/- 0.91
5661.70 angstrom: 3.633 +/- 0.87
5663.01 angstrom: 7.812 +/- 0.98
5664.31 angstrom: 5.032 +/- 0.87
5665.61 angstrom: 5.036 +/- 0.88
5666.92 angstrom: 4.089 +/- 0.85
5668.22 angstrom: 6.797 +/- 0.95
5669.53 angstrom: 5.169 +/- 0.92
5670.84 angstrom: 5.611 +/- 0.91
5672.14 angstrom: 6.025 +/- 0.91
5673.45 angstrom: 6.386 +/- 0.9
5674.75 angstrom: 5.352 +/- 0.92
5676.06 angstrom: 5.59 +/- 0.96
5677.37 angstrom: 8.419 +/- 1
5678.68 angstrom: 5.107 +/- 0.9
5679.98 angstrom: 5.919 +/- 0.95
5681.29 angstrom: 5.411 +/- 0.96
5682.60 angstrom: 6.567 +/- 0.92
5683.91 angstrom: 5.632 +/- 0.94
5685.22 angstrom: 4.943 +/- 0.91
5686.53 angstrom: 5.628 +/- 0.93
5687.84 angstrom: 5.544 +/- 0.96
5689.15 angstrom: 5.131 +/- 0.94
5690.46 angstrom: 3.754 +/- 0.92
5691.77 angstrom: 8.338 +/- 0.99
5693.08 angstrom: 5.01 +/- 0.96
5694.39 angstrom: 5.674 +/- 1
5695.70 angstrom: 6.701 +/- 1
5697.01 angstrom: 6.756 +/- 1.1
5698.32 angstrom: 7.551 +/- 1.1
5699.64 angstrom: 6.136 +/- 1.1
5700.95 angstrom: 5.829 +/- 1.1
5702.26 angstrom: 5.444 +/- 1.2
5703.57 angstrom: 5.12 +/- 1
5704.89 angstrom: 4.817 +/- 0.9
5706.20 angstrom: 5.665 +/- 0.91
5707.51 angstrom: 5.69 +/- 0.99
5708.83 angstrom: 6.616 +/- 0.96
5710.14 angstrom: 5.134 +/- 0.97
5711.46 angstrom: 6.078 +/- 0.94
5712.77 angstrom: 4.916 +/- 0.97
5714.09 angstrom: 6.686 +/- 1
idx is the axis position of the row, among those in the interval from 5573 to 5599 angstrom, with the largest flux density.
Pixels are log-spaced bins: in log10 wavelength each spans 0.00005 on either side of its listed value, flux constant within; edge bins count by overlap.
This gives 5578.88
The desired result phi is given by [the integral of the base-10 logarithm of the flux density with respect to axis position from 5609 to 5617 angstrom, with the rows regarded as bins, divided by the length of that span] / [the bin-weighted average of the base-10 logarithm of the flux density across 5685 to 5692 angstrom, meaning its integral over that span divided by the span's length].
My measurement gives 1.08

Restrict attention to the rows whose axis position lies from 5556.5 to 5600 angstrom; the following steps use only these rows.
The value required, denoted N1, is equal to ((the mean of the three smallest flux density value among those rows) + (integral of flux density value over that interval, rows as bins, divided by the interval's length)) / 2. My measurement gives 4.8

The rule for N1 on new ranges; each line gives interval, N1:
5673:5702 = 5.3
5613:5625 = 5.7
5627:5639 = 6.0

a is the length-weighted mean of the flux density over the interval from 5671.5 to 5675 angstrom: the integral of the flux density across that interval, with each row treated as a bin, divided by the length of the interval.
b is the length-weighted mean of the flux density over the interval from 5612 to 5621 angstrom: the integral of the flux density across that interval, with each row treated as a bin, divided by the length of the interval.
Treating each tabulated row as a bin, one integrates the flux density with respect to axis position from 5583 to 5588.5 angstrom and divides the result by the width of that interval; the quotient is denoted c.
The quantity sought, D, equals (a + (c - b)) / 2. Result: 2.29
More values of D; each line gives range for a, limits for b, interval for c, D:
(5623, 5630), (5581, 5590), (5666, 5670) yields 3.23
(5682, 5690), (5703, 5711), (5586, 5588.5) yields 2.03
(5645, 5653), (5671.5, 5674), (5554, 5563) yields 2.94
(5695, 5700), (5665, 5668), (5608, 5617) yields 4.02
